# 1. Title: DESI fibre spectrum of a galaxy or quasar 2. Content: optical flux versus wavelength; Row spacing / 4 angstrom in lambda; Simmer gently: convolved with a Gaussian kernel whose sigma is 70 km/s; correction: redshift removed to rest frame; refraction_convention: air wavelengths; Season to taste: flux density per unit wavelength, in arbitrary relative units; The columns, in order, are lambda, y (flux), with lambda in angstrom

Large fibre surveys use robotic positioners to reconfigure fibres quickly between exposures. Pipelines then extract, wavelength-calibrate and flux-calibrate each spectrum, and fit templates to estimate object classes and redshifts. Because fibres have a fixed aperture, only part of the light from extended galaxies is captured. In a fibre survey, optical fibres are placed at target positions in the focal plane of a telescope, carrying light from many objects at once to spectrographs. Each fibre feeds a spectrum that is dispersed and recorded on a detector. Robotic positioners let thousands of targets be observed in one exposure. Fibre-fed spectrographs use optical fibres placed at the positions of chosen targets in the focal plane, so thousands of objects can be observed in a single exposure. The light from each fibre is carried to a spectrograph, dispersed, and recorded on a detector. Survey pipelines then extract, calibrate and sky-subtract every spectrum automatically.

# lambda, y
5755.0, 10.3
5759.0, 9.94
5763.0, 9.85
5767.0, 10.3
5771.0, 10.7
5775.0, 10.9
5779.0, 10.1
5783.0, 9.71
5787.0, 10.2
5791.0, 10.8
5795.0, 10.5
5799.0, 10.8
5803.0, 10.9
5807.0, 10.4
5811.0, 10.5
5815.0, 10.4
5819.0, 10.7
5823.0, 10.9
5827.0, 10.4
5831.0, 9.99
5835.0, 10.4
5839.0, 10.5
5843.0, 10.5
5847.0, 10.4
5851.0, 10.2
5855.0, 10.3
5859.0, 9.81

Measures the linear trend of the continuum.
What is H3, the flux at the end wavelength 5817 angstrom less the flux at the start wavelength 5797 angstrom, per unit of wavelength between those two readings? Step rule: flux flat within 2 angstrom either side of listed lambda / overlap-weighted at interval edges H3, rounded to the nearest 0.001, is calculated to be -0.025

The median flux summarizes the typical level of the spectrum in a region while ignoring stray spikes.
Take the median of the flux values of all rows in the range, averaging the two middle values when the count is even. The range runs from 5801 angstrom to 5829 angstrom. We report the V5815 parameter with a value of 10.5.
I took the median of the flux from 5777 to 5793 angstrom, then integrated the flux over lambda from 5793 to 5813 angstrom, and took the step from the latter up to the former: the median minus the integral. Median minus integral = -202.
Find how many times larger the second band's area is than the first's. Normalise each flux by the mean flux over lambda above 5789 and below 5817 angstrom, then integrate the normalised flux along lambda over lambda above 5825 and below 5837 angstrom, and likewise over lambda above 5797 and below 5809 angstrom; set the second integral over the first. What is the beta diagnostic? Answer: 1.04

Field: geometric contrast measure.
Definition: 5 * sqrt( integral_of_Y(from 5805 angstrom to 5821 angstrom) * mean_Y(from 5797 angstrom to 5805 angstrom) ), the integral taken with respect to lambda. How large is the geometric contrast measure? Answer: 213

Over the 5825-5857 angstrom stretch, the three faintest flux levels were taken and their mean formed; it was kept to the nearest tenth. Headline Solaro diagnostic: 10.2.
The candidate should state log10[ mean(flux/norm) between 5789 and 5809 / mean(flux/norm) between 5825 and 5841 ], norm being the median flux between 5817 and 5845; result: 0.015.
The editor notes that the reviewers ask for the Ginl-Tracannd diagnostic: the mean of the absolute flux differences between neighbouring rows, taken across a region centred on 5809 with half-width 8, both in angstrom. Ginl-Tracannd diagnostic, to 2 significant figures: 0.23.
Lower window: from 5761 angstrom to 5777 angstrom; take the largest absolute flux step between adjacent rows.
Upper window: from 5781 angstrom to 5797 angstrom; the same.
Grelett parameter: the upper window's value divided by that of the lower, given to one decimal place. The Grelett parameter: 1.3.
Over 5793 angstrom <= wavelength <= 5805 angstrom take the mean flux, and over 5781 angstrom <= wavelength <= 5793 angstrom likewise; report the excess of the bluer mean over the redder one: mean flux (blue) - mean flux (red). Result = -0.5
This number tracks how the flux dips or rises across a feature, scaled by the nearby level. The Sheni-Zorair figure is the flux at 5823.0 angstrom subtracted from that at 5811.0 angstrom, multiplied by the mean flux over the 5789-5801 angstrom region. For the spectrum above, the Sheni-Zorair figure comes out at -4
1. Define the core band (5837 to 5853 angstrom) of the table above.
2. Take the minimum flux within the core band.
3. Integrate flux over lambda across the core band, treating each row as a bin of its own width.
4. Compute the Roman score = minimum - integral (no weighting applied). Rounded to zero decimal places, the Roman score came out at -156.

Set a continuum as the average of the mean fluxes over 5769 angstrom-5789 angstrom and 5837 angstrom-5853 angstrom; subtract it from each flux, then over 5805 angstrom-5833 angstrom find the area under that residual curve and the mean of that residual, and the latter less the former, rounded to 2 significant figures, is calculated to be -2.9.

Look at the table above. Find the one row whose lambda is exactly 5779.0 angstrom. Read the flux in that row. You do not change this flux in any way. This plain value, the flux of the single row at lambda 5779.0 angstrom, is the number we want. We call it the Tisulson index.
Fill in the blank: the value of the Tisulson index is 10.1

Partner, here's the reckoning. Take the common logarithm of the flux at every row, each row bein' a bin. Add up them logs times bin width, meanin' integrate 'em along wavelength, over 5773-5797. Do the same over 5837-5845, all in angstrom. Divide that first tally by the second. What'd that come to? 3.0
